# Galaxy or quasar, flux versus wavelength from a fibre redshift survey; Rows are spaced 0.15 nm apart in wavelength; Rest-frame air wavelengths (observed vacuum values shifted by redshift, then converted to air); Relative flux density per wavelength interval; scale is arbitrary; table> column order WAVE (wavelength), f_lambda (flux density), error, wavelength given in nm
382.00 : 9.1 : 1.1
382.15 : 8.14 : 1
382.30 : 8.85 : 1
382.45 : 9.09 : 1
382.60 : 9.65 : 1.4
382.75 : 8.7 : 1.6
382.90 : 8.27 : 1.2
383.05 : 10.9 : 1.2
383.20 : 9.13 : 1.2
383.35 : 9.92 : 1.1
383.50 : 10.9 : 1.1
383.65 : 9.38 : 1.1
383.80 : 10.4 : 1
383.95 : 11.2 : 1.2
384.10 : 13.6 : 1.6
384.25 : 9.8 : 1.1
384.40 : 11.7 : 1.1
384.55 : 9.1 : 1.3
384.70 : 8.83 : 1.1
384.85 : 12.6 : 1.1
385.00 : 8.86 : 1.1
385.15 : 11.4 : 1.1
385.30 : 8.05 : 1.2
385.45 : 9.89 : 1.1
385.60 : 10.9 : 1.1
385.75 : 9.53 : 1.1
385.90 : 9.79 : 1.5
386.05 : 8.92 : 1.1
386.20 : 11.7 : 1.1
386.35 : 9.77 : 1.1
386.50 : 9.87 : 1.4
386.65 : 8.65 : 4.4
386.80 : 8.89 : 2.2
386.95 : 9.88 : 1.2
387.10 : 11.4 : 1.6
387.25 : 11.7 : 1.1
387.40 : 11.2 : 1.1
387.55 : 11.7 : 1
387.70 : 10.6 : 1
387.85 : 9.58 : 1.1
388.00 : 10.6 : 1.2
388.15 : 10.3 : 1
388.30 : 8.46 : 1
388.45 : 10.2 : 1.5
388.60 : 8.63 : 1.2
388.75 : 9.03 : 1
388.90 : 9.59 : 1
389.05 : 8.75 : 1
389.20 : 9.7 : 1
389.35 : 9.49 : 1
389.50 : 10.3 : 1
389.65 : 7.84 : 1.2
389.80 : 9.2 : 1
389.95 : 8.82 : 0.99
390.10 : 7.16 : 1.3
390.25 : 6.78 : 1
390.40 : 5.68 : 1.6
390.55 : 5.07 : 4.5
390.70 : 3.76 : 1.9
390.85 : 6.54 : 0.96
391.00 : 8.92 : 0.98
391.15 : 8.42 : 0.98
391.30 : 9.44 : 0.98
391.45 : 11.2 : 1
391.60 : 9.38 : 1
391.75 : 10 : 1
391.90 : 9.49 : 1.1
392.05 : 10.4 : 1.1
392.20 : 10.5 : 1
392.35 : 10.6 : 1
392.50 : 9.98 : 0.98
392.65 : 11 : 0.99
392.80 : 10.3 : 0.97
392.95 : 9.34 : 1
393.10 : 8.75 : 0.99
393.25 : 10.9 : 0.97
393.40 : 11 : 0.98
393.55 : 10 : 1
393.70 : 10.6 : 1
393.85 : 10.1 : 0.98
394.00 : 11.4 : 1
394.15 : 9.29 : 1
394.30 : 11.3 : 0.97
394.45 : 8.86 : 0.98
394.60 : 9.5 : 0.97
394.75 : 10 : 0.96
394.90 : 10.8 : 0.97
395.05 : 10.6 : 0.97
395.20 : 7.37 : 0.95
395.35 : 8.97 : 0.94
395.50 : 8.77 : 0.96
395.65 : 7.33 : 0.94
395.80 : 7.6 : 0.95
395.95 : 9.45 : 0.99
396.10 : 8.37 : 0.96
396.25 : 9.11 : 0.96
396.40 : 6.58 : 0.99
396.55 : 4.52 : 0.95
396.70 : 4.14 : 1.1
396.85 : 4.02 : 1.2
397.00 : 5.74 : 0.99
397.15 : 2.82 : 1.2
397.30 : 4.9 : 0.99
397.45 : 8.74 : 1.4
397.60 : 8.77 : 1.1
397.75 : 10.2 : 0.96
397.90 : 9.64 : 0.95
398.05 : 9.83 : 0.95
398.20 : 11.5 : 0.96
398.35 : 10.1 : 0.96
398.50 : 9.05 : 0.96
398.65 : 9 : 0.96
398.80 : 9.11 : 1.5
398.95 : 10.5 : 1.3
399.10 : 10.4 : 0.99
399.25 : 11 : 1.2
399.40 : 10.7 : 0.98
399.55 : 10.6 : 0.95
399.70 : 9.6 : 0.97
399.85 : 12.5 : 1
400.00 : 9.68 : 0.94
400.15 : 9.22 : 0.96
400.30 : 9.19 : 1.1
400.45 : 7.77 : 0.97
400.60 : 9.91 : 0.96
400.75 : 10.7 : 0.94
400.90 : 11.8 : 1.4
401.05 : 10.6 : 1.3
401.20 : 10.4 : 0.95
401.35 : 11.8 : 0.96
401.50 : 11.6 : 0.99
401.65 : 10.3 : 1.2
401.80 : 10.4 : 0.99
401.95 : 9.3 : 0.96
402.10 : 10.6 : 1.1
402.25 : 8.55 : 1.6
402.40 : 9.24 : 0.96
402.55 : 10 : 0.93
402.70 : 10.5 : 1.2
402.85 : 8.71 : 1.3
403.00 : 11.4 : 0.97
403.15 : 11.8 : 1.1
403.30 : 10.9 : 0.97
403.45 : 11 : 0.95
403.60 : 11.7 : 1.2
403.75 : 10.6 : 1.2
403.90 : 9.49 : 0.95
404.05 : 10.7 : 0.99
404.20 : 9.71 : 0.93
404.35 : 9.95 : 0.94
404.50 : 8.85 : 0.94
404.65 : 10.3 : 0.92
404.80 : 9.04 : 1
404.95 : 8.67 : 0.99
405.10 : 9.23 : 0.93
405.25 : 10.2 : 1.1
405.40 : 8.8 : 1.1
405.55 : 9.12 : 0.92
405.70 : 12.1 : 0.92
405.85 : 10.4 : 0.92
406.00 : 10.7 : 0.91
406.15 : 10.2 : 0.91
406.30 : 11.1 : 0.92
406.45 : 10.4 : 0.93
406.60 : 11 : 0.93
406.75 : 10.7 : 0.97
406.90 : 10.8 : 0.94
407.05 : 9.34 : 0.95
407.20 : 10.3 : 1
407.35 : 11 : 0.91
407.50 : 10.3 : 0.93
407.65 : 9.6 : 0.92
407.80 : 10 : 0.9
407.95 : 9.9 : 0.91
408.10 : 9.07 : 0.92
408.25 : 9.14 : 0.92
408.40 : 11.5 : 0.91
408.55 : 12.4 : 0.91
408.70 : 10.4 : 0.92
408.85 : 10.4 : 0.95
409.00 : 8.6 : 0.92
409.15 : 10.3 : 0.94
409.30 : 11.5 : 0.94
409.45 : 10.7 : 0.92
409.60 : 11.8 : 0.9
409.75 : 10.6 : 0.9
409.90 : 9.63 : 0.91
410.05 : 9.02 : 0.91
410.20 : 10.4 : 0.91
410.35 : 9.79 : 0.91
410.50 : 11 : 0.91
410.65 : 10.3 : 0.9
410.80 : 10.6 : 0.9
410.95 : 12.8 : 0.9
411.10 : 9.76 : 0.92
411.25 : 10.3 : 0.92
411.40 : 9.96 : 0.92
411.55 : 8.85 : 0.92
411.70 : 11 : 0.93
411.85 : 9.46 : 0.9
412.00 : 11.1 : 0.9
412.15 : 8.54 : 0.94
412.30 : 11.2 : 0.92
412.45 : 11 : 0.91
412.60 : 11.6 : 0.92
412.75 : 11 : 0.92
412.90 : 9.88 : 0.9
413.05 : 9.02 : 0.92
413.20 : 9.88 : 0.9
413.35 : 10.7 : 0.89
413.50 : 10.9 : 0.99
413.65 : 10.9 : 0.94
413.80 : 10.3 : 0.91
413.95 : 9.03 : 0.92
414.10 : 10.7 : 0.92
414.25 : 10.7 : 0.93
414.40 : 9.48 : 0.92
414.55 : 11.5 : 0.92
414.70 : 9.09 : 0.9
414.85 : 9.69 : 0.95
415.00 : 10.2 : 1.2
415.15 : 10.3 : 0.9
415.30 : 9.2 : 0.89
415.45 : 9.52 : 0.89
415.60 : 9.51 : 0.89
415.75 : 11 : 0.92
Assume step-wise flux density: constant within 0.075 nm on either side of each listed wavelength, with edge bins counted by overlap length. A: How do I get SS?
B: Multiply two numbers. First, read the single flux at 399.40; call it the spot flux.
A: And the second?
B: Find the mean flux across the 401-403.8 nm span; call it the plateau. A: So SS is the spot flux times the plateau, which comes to 112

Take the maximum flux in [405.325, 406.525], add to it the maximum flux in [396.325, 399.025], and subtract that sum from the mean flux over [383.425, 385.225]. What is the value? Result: -13.0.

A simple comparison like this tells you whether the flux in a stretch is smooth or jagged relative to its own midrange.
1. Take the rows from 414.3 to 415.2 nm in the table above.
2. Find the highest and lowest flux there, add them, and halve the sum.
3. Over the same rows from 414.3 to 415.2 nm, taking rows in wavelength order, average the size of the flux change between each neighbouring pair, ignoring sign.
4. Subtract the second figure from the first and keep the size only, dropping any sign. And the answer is 9.2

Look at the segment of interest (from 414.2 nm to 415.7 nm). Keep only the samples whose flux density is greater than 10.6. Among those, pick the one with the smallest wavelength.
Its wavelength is 414.25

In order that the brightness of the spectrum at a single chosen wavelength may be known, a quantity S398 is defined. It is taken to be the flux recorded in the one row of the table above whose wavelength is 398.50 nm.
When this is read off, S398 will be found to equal 9.05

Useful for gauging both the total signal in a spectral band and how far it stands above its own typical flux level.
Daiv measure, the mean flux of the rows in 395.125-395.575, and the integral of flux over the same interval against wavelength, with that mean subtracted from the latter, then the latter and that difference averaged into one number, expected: -0.4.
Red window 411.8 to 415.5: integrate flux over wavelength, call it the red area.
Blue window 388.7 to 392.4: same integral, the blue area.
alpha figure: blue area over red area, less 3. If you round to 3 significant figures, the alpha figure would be -2.15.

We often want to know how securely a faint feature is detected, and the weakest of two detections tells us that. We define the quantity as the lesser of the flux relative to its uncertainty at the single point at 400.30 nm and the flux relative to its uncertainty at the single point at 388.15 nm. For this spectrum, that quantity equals 8.4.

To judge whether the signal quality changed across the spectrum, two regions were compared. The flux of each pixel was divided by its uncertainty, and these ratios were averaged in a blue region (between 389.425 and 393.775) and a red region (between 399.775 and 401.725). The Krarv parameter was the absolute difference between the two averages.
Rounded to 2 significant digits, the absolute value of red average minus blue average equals 1.4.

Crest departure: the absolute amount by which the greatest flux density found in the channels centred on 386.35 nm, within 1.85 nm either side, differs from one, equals 11.6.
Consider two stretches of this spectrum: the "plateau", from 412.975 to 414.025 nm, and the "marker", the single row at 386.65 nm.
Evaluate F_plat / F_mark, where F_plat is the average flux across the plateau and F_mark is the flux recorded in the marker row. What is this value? 1.17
